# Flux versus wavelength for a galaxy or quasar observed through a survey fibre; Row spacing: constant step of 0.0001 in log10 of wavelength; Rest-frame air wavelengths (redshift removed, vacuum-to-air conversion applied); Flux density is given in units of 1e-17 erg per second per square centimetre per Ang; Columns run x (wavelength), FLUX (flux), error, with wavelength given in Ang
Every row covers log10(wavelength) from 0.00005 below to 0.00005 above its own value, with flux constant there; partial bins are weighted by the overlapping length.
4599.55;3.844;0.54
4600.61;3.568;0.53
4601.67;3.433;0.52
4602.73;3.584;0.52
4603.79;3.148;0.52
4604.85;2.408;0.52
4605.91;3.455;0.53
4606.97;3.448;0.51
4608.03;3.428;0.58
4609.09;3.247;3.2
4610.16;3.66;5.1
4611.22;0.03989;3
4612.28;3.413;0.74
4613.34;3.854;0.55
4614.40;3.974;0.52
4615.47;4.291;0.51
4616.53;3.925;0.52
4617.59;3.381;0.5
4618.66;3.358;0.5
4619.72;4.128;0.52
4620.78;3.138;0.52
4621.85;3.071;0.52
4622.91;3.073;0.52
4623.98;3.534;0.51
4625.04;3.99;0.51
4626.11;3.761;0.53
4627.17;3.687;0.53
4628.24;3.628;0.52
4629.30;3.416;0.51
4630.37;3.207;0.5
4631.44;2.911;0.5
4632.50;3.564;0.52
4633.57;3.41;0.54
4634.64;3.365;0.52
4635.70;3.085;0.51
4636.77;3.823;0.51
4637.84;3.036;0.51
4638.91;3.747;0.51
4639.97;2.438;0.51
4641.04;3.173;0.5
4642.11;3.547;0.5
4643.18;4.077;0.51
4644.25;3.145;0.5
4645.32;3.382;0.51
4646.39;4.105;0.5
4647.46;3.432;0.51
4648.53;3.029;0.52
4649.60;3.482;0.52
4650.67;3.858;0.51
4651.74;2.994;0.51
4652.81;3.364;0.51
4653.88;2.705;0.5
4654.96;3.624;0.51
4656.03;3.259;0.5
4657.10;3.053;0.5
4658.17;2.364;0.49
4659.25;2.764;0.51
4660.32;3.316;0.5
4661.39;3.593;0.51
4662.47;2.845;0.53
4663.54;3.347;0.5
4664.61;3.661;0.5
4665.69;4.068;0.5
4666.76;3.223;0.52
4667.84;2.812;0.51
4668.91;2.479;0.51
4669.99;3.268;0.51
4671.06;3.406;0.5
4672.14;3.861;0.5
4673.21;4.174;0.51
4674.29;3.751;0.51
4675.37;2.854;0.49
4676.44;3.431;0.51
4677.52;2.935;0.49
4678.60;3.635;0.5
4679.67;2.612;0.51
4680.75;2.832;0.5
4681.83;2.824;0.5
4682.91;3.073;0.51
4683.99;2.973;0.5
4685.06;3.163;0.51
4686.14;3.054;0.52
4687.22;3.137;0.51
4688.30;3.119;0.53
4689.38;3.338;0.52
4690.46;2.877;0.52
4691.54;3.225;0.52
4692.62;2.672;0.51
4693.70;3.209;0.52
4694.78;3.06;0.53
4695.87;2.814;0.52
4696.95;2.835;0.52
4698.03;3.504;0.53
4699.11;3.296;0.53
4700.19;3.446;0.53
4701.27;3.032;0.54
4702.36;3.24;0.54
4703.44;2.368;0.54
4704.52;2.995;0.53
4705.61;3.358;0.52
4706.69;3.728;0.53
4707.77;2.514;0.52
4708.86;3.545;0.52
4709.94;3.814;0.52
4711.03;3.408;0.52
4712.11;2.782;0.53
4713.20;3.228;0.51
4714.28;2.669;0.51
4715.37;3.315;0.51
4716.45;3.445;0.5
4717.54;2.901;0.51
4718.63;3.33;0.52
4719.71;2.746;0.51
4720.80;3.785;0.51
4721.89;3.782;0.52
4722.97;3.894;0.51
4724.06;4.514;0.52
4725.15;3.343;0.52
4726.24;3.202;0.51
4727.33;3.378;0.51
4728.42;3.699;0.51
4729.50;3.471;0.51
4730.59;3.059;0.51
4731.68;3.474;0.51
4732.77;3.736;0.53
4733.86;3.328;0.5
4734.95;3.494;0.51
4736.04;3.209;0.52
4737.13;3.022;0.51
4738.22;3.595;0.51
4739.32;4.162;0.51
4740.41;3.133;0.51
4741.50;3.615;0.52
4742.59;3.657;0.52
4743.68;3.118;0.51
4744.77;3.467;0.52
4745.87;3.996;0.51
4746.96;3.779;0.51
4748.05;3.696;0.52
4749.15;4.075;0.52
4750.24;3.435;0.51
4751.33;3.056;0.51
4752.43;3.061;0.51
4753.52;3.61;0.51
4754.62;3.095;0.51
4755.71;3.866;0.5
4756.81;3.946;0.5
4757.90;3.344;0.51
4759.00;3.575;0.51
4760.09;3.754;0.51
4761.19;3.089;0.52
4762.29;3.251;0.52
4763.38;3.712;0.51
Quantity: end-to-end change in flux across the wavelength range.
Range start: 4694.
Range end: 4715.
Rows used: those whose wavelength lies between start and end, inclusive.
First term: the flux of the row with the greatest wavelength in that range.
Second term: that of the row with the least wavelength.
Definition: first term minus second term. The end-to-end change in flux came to -0.39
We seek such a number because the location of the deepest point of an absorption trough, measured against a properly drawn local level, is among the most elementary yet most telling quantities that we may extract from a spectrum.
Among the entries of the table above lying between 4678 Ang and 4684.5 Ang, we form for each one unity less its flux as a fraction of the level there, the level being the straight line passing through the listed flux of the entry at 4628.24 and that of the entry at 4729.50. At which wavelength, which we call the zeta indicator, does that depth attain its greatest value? 4679.67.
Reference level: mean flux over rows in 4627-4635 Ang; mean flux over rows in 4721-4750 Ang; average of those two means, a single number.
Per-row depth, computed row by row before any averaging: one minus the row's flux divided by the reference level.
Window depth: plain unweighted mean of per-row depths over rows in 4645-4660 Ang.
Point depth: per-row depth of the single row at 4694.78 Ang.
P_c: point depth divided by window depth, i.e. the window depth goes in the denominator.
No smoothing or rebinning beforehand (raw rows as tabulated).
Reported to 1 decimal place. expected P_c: 1.8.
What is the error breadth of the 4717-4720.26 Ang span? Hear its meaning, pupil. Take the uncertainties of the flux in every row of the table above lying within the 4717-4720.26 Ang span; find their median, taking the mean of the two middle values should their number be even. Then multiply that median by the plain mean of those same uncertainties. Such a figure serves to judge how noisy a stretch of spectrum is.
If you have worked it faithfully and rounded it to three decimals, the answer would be 0.262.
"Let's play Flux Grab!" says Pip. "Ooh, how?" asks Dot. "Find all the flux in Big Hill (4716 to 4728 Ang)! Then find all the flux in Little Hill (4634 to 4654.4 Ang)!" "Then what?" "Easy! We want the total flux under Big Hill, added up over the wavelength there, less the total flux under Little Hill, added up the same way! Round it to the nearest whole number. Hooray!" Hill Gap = -27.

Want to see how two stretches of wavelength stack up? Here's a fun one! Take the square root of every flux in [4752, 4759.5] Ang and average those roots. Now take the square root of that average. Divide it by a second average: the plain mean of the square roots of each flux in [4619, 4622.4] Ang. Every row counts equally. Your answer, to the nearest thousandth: 0.738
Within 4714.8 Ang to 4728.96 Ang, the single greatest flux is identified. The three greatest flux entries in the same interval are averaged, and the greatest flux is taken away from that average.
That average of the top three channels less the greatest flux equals -0.45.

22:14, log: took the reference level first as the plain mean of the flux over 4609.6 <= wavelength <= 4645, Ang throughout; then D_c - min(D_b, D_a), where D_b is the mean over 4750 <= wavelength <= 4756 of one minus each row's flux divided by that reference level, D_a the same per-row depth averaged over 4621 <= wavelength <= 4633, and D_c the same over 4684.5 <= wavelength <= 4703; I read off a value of 0.09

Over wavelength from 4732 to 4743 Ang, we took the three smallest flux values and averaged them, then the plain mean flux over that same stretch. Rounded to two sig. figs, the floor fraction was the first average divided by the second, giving 0.89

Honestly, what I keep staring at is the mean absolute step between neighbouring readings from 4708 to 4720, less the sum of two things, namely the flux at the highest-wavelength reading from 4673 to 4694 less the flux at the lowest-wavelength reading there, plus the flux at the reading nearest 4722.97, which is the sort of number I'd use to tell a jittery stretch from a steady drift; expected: -2.5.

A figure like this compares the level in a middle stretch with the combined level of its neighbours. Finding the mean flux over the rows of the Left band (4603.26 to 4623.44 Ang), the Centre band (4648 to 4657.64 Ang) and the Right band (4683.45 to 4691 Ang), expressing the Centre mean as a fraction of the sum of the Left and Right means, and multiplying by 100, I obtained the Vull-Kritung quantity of 51.1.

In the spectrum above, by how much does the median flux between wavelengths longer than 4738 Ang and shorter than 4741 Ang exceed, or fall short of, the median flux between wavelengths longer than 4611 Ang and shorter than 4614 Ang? 0.18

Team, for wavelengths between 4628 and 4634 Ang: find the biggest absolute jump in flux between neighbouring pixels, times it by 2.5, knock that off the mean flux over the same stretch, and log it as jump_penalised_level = 1.7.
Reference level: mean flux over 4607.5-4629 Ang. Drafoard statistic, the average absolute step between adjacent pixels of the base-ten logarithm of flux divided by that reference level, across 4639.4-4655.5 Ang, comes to 0.077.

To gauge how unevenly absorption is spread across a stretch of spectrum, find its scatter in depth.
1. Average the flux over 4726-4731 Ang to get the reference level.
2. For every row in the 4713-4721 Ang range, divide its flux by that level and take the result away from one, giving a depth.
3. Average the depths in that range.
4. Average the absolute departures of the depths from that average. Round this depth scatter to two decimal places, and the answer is 0.09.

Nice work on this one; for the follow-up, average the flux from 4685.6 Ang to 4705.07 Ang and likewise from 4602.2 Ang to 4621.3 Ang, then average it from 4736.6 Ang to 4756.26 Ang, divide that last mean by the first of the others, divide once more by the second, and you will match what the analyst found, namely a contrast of 0.345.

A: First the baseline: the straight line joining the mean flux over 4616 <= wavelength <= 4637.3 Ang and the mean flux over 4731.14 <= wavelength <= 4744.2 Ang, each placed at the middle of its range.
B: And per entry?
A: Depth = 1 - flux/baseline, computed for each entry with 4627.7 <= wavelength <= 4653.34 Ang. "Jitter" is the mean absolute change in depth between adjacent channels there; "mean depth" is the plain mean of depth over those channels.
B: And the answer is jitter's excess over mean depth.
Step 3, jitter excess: 0.126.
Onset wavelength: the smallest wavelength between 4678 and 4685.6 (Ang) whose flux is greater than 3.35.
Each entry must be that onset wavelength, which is 4678.60 Ang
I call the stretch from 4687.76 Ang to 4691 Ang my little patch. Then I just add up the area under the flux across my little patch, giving 10.1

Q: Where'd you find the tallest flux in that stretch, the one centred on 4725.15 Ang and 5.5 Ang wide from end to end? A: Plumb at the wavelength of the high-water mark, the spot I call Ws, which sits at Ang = 4724.06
